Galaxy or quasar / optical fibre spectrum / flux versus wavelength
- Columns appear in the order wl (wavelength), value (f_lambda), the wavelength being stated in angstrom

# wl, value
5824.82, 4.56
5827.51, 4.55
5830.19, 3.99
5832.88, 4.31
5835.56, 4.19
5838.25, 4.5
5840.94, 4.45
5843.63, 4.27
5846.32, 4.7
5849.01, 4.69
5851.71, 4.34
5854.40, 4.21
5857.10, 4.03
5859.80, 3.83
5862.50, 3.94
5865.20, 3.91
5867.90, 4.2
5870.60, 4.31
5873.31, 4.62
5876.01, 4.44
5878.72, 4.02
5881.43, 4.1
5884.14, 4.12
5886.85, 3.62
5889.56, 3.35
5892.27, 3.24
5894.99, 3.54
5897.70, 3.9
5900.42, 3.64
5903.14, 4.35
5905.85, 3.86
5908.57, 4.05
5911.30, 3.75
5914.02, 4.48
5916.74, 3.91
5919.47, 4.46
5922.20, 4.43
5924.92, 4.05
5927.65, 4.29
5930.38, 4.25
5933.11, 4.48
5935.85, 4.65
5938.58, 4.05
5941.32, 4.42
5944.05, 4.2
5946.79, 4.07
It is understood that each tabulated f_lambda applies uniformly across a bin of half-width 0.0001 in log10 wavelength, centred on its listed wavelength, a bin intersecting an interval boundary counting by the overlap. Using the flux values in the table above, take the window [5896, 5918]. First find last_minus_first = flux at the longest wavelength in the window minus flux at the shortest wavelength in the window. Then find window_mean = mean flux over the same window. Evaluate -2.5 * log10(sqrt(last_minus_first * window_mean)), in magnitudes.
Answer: 1.7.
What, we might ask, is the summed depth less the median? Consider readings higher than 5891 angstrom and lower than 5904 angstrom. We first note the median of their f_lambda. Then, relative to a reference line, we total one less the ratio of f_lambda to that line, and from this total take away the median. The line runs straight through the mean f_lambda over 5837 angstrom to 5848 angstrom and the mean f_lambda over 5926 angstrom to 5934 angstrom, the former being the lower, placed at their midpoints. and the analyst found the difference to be -2.9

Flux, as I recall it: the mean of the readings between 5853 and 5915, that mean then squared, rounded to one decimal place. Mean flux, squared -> 15.8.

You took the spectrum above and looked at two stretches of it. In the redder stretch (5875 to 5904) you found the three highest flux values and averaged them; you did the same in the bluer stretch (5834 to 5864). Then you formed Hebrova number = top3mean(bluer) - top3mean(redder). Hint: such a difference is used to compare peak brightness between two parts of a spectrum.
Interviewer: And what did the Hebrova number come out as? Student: 0.33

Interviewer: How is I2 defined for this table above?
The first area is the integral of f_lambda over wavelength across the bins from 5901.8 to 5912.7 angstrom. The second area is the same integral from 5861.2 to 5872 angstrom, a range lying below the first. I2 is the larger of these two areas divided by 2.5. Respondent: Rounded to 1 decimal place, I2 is 17.7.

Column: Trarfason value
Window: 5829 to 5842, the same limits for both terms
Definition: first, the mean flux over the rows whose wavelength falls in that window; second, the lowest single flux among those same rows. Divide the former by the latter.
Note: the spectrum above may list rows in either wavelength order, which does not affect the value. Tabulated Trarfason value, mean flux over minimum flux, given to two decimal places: 1.07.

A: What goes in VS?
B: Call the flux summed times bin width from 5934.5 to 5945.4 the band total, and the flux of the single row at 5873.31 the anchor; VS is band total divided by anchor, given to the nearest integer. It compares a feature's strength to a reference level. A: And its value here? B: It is 10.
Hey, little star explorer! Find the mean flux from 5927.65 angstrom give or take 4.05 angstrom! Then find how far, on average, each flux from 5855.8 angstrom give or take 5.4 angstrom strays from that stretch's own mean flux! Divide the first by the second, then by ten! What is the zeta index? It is 2.4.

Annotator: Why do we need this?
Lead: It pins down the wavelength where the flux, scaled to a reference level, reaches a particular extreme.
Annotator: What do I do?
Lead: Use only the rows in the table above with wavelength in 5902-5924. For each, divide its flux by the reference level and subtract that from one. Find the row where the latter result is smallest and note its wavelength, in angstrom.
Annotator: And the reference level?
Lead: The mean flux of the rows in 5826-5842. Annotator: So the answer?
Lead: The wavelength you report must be 5914.02 angstrom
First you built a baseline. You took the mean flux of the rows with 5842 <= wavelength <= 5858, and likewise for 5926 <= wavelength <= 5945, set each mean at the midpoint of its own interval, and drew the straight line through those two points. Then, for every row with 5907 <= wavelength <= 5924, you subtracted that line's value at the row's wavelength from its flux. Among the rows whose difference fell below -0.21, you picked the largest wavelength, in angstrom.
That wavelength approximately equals 5916.74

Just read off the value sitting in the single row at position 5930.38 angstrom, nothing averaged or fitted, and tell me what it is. 4.25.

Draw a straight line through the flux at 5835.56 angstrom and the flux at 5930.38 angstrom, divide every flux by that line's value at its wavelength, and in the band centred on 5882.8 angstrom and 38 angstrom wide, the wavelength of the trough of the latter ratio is 5892.27 angstrom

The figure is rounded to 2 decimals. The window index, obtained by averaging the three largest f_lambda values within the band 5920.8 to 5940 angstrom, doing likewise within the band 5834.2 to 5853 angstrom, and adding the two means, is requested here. 9.15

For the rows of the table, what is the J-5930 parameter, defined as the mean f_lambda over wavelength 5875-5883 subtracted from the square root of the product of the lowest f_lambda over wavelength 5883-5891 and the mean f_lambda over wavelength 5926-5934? -0.37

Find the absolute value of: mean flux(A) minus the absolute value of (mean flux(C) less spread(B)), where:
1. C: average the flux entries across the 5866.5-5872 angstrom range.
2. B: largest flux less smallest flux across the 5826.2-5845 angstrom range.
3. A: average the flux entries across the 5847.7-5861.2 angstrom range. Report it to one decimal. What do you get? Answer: 0.5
